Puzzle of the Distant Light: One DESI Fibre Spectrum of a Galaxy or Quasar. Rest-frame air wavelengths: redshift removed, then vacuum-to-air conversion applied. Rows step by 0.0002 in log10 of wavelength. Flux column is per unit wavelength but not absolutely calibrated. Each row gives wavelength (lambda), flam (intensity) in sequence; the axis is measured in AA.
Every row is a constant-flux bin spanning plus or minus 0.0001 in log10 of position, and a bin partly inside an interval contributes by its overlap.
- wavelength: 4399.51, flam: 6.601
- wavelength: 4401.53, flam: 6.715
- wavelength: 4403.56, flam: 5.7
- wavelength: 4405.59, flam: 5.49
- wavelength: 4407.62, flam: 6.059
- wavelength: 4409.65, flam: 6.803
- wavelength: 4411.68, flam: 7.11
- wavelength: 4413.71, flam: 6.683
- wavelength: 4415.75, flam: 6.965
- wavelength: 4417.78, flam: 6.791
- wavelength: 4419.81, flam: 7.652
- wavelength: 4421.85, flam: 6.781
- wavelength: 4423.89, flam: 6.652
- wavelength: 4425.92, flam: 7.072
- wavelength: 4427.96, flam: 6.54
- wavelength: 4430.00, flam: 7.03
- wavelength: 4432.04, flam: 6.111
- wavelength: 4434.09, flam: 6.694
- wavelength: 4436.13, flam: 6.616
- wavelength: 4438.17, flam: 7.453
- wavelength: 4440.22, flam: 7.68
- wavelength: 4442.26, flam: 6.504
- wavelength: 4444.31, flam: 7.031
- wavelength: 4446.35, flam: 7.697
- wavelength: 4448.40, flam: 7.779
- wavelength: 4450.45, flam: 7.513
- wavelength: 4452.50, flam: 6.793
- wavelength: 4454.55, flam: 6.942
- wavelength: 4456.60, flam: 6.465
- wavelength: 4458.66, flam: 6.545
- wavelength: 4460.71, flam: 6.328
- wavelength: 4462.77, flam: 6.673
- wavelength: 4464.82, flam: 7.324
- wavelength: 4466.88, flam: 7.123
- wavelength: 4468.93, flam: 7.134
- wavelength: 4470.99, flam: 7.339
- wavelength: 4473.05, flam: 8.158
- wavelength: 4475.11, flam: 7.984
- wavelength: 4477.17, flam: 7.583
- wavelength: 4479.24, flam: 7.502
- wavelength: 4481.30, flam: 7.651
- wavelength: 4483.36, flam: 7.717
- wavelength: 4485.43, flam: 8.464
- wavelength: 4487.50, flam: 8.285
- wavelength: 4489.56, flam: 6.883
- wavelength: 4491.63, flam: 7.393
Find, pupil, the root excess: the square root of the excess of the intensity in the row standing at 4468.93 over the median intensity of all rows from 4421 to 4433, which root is 0.65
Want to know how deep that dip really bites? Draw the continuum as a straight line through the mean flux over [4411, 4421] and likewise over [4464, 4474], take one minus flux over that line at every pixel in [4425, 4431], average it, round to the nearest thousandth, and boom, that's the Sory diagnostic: 0.034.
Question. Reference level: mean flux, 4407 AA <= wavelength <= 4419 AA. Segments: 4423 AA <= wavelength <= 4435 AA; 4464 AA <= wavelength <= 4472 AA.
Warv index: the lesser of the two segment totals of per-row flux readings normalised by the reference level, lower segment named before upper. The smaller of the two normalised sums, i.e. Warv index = 4.3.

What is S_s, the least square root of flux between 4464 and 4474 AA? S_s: 2.67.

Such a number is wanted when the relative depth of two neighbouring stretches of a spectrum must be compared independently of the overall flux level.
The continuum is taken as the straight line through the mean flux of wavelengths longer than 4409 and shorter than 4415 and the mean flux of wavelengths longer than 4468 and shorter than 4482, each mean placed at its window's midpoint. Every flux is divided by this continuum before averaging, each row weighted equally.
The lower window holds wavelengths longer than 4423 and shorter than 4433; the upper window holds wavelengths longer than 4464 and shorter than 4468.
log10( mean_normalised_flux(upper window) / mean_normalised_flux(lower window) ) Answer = 0.01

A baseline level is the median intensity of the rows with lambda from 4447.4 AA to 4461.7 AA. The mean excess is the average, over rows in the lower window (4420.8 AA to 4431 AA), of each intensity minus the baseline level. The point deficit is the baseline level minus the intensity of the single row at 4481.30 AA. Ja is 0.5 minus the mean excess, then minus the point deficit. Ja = 1.3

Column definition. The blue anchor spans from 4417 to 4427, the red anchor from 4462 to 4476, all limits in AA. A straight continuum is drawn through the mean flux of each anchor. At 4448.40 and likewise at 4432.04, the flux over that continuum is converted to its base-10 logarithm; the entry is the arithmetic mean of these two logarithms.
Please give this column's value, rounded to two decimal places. -0.02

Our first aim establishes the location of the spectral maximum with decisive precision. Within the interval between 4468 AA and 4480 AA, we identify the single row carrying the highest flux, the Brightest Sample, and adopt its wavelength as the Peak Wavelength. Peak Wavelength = 4473.05 AA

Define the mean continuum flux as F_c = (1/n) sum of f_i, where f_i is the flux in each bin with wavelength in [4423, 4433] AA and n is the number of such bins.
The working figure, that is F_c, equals 6.7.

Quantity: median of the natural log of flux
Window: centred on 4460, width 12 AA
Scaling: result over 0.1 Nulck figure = 18.9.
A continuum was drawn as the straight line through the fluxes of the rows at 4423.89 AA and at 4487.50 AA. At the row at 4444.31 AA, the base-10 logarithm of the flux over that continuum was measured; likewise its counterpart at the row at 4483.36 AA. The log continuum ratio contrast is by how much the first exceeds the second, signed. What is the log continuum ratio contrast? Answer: 0.016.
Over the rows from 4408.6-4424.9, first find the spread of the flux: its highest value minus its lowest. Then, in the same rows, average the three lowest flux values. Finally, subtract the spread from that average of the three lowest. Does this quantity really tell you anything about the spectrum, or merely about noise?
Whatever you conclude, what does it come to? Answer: 5.71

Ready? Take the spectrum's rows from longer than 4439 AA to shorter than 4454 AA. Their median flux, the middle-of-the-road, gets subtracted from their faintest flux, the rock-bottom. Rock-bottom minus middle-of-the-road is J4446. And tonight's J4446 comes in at -1.0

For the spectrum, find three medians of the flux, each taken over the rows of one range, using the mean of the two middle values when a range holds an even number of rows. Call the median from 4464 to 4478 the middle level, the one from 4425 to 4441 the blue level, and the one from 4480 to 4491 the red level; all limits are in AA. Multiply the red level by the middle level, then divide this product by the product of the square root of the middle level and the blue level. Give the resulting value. 3.05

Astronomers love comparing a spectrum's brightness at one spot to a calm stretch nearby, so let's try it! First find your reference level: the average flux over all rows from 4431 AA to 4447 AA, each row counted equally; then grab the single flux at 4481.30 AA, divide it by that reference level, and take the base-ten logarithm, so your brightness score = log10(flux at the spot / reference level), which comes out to 0.04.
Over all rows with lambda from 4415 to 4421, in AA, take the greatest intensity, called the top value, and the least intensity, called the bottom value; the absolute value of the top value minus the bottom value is 0.9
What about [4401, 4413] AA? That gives 1.6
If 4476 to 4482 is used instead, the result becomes 0.1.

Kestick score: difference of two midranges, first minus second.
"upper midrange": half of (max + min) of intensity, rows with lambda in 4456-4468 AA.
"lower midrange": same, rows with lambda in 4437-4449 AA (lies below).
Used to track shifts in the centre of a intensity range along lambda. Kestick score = -0.32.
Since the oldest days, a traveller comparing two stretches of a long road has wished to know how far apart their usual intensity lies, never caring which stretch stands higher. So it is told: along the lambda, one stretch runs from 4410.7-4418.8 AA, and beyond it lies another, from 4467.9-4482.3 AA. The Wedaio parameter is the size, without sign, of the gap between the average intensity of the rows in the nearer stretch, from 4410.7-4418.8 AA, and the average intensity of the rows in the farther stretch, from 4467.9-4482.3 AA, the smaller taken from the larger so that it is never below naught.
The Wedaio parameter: 0.73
